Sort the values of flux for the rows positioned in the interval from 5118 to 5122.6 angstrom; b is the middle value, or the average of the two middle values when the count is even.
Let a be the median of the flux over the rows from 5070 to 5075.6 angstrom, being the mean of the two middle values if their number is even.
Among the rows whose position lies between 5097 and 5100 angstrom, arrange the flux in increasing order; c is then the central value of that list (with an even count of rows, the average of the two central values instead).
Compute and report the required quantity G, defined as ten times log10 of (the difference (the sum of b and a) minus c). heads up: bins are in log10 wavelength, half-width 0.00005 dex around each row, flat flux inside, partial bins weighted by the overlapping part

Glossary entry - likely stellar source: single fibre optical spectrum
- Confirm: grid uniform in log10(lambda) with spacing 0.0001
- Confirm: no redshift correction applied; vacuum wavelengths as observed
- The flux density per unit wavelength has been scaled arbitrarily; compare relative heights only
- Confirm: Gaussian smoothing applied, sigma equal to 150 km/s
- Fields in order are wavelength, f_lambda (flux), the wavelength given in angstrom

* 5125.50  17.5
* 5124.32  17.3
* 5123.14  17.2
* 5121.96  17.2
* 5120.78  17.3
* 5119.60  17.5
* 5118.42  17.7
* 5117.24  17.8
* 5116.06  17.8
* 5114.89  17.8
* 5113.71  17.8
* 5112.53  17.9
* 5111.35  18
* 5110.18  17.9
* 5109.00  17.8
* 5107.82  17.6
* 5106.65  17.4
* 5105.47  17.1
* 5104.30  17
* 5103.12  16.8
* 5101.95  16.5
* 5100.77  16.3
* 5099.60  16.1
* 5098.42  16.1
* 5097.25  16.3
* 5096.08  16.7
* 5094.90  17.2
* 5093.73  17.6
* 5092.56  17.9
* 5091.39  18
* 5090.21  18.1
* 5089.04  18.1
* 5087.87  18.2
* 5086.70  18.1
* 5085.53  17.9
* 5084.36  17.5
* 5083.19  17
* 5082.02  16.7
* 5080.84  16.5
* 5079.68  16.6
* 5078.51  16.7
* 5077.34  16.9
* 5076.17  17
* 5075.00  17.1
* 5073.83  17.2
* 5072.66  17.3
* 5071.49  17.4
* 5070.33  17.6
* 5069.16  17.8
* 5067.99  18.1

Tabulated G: 12.70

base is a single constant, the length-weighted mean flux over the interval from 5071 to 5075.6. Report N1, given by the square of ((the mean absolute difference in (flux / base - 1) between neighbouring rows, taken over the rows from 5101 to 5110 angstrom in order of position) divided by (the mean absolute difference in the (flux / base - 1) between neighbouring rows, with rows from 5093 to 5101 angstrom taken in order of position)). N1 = 0.6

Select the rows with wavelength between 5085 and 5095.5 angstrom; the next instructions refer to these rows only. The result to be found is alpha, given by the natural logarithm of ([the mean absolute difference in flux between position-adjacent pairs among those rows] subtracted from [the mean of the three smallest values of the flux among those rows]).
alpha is 2.857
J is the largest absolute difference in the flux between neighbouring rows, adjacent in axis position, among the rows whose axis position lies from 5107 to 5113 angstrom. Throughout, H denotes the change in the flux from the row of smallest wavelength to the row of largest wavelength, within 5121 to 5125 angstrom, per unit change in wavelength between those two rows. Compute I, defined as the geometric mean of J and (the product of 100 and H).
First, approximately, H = 0.042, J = 0.20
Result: 0.92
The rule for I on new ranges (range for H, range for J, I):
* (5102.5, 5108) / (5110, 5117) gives 1.30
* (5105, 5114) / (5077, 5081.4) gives 1.30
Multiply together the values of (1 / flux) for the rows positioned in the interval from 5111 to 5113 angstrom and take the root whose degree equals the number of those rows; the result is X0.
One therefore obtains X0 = 0.0557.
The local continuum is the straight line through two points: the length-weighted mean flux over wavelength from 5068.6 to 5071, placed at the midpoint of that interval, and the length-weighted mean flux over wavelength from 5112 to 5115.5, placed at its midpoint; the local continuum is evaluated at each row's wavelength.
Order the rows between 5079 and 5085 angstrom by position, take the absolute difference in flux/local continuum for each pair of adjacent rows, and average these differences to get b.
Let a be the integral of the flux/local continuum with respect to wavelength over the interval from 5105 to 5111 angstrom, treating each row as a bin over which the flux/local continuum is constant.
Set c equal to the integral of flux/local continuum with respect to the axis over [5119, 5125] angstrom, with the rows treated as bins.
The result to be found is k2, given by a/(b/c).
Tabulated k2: 2232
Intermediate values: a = 5.92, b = 0.015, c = 5.81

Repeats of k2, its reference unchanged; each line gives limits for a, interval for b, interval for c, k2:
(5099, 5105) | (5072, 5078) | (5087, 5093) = 5843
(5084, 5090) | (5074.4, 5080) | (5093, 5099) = 4777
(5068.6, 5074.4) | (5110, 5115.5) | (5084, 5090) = 8084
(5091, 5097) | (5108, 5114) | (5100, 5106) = 5901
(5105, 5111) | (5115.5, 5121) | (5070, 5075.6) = 4506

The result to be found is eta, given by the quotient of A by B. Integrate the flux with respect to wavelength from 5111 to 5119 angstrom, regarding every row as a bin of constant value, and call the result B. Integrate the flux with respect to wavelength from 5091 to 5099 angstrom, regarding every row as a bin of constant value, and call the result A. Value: 0.96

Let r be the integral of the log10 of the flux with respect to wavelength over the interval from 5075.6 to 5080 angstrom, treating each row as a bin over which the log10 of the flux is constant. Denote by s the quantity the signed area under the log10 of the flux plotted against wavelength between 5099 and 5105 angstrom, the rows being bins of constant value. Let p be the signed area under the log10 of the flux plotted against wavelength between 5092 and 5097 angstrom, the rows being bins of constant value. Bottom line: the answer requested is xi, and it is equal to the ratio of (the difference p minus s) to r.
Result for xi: -0.21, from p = 6.2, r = 5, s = 7.3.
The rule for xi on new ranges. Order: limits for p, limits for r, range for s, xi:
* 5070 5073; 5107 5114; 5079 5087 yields -0.70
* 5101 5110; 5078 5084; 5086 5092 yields 0.48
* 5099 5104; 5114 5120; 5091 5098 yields -0.35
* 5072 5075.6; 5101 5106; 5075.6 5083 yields -0.75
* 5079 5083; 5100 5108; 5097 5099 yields 0.25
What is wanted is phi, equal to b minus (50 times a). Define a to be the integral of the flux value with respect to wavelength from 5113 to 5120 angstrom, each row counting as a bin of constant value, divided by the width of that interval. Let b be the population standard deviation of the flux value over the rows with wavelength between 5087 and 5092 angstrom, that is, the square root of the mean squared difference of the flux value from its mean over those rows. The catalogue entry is -887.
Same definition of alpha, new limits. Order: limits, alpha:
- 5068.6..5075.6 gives 2.837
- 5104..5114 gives 2.834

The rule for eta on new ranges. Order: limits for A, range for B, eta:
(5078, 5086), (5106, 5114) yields 0.96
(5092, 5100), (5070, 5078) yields 0.98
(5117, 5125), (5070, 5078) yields 1.01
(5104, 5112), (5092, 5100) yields 1.04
